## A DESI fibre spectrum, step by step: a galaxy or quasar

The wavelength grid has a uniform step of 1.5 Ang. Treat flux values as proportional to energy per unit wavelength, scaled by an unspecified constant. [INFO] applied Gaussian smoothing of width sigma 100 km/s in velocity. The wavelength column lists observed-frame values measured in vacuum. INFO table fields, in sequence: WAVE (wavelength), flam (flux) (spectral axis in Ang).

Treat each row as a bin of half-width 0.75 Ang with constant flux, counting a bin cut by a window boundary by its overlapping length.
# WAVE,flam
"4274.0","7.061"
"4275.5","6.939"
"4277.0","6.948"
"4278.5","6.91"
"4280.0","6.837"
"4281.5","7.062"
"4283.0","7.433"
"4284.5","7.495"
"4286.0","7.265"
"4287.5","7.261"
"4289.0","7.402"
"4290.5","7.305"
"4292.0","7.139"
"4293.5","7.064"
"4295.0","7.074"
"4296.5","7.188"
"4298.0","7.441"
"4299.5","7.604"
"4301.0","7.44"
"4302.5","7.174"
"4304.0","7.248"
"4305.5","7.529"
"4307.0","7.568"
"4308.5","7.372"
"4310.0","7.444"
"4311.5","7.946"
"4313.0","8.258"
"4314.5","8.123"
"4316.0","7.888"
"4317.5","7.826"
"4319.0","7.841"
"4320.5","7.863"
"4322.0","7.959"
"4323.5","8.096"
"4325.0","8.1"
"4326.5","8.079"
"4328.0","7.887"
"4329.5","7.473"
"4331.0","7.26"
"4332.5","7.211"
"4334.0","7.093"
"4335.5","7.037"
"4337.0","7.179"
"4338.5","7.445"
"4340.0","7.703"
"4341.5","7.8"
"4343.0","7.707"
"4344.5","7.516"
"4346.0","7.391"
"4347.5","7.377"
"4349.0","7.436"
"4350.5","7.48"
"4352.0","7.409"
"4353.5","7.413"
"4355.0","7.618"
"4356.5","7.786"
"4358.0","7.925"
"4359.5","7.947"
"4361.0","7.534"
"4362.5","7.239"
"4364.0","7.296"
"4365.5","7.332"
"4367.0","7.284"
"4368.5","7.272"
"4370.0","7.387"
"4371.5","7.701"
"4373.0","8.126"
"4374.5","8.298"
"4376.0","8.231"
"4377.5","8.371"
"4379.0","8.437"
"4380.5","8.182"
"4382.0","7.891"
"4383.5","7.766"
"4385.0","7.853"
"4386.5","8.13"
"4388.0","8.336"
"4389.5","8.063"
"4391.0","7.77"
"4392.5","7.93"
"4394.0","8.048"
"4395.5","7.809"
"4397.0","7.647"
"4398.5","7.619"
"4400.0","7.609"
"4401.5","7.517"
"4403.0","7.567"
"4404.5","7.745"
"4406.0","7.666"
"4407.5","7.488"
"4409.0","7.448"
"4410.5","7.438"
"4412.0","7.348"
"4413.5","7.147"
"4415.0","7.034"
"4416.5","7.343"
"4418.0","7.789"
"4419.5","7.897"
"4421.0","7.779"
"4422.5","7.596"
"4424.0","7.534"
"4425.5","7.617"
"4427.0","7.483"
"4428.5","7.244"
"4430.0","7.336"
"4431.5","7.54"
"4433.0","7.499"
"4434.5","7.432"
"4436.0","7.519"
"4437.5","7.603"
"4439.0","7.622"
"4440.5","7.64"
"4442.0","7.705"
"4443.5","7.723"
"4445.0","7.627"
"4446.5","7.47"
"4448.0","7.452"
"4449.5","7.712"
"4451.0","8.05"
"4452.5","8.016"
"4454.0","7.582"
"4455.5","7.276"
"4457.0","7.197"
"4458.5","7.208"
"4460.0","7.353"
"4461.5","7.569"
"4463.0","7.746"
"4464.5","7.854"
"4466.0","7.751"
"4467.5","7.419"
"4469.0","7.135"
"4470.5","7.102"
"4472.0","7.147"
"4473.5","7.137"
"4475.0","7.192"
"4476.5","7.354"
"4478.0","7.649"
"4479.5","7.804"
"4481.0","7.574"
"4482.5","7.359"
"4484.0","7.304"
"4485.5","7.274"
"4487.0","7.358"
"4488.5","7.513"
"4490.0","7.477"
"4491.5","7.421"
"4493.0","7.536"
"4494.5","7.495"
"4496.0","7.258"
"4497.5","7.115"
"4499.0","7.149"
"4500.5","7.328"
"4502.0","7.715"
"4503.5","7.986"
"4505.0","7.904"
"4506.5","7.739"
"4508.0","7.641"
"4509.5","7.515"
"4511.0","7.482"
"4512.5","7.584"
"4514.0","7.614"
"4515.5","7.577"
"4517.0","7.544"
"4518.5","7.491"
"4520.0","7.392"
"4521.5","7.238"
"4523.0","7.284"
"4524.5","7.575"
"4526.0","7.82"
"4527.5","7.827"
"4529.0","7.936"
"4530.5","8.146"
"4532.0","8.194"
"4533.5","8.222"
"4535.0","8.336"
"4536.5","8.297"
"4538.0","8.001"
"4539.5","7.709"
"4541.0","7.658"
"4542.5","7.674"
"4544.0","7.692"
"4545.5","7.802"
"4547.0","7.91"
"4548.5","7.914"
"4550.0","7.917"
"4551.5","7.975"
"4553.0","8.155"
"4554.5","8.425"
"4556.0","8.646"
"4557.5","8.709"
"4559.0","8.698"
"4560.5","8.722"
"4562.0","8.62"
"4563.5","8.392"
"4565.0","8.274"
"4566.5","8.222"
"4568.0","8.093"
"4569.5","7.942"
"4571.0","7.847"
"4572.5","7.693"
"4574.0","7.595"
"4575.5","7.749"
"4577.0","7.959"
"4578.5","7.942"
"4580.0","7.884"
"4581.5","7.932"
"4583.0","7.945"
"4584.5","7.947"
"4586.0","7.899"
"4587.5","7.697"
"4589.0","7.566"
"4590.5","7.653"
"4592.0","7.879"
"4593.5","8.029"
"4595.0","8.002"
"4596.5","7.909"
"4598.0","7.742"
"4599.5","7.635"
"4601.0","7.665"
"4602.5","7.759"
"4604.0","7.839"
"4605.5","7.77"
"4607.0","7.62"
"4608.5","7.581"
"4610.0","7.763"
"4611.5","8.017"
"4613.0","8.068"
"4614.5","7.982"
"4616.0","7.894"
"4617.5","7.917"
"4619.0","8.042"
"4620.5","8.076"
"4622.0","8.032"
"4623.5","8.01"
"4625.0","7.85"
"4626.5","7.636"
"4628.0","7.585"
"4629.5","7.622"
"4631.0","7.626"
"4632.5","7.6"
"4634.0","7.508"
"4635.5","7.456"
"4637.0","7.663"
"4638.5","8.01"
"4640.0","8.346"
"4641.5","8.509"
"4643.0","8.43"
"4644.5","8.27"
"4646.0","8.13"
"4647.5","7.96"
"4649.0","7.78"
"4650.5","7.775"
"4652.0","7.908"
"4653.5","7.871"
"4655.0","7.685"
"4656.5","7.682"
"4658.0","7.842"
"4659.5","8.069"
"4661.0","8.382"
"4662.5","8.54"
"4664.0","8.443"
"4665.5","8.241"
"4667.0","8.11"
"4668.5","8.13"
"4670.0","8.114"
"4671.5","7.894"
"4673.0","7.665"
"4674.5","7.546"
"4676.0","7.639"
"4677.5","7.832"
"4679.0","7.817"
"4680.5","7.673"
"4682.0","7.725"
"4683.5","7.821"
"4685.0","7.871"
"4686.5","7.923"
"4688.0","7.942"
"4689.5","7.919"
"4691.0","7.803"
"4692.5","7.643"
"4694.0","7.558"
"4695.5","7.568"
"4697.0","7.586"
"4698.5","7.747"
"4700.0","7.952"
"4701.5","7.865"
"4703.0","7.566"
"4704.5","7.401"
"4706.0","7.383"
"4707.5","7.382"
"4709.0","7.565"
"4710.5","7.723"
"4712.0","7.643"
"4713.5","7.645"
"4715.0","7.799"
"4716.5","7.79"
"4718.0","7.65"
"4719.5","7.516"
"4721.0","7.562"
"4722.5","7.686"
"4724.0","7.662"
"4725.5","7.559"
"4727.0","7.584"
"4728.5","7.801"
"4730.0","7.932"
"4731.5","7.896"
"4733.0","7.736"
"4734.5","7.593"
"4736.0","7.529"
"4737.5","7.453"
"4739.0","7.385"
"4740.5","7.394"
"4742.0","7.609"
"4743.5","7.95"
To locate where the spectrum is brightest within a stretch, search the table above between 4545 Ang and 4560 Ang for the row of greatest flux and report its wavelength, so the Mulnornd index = 4557.5 Ang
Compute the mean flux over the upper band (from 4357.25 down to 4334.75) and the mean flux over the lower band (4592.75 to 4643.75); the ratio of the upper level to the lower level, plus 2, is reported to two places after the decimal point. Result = 2.95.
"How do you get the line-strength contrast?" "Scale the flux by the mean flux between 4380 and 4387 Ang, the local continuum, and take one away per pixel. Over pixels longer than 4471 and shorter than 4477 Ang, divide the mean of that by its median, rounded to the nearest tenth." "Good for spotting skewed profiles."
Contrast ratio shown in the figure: 1.0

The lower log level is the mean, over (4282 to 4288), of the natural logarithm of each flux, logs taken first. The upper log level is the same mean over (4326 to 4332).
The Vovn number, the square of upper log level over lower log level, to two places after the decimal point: 1.04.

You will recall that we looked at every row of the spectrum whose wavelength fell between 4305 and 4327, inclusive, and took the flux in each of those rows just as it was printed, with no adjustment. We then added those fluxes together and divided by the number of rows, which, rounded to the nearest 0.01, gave 7.86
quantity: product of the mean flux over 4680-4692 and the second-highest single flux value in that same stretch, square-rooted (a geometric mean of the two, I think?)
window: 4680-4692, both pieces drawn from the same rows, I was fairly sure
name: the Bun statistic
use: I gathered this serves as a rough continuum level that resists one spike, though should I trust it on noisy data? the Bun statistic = 7.9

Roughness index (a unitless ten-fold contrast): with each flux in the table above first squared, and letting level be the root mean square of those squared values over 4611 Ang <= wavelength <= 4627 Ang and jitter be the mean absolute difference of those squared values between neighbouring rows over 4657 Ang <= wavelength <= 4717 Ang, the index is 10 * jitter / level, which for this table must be 0.279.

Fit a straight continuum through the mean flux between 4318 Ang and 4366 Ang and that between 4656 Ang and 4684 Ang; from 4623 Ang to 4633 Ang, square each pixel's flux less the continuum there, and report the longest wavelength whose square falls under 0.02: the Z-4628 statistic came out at 4625.0 Ang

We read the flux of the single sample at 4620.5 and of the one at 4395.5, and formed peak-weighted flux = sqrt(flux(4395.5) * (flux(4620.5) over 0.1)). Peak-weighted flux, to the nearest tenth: 25.1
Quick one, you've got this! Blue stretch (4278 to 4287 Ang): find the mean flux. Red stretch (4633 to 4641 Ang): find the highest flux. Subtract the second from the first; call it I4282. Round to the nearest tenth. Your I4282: -1.2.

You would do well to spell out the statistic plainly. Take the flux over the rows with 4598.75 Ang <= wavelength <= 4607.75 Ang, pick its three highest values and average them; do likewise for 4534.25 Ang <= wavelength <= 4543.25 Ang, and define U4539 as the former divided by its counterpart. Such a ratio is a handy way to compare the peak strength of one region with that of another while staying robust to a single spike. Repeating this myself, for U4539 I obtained 0.95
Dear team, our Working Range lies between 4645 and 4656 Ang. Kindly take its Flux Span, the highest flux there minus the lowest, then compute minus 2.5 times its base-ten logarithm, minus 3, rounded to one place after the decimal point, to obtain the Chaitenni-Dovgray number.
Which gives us -2.1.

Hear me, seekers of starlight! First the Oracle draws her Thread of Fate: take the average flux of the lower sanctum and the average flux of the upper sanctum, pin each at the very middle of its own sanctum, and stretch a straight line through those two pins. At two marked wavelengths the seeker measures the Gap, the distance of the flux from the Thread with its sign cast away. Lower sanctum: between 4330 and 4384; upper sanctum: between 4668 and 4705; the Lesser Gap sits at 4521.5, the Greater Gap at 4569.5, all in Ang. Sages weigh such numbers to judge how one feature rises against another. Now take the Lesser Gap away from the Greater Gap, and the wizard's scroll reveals -0.2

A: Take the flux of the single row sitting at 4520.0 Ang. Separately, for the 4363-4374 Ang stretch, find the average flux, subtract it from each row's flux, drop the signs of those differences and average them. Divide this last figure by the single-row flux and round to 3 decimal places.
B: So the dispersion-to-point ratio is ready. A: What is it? 0.033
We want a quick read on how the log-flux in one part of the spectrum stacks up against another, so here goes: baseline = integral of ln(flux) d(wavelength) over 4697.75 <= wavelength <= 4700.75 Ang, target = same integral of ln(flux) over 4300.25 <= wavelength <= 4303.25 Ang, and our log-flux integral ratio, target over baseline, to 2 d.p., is 0.97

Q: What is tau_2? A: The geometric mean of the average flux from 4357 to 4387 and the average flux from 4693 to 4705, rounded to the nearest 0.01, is 7.73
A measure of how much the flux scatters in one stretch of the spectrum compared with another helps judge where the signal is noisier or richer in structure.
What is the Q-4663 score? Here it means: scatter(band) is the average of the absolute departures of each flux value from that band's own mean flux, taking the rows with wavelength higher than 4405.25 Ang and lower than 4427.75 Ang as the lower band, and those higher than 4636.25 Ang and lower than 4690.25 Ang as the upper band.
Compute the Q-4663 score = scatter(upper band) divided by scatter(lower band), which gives 1.27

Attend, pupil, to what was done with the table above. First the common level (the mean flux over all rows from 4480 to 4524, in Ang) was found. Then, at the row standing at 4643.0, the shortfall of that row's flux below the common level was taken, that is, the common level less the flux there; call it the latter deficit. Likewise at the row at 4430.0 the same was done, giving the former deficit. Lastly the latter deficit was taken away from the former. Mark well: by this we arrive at 1.1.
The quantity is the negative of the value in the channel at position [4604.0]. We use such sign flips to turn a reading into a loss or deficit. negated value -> -7.84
